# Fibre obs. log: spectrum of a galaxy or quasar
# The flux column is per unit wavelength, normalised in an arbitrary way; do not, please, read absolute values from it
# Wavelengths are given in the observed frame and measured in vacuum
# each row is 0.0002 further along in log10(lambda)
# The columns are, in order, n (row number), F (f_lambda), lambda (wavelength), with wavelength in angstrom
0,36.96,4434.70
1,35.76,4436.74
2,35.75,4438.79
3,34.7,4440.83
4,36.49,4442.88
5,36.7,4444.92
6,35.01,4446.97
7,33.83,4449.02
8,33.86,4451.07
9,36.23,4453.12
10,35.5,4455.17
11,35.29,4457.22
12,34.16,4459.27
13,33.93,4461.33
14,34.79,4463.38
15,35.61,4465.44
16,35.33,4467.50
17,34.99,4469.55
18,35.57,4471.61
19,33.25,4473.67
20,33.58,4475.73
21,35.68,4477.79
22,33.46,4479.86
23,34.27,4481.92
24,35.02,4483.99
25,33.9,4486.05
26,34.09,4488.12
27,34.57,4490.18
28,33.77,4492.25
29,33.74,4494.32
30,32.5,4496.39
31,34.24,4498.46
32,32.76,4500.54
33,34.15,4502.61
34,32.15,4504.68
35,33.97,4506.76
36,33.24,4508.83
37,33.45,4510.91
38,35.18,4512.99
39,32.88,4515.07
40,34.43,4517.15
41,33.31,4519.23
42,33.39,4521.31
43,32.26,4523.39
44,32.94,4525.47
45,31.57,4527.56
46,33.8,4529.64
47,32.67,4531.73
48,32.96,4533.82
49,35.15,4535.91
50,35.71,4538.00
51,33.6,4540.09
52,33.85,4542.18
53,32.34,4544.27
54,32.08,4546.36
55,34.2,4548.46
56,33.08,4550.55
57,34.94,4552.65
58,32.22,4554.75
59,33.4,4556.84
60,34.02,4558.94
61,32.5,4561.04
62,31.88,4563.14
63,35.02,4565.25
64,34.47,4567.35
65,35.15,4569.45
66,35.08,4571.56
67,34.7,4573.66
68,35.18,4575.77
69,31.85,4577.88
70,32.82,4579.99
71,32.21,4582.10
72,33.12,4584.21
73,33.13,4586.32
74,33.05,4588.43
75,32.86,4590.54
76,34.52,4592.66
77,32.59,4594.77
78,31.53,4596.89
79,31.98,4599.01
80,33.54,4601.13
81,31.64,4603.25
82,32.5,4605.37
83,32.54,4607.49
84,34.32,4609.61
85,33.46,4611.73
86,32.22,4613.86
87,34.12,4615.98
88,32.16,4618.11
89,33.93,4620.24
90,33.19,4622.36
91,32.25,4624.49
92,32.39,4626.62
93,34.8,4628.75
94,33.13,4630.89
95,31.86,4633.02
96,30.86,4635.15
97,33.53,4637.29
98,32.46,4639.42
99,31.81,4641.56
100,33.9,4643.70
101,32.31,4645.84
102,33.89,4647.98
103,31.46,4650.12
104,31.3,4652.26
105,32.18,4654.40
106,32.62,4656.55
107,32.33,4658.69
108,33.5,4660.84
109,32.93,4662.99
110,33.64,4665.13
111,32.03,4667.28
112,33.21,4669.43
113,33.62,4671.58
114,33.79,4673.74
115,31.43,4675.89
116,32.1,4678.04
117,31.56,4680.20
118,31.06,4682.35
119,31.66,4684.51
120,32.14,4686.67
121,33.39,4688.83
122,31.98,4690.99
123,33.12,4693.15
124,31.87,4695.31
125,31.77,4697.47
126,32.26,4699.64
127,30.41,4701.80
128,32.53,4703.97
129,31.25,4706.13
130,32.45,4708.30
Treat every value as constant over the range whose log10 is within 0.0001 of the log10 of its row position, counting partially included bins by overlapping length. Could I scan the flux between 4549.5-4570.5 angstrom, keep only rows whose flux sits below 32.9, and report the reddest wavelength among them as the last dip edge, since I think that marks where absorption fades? 4563.14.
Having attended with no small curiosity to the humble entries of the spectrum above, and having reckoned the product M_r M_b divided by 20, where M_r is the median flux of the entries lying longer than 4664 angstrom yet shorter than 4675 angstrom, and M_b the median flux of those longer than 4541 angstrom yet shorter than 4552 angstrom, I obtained 55.6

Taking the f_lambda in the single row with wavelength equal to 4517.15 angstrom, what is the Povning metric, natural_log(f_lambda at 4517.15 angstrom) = 3.54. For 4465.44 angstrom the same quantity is 3.57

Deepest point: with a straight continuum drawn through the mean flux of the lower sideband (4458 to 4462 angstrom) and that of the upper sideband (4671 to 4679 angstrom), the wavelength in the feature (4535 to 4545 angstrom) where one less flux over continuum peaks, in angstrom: 4544.27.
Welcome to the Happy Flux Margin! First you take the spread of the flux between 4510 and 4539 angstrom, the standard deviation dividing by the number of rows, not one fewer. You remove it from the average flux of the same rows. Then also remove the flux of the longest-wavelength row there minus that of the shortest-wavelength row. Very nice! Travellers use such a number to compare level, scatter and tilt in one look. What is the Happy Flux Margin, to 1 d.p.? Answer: 30.1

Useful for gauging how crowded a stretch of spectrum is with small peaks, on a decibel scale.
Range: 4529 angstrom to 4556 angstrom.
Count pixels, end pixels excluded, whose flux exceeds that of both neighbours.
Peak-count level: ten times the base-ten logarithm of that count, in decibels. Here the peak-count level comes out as 6.0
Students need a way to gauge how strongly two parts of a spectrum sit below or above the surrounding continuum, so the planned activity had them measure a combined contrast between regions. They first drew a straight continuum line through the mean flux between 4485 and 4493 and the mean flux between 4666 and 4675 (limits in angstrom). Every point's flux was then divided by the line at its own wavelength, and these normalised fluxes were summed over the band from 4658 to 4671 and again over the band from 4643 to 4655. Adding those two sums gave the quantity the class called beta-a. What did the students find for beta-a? 11.8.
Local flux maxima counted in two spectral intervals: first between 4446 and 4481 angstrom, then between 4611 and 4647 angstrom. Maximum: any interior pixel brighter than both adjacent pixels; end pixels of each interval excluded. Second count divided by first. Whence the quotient 1.25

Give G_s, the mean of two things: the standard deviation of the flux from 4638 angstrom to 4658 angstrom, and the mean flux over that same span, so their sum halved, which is 16.7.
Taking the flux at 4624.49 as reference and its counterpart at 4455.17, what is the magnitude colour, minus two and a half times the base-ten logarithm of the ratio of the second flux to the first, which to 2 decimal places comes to -0.10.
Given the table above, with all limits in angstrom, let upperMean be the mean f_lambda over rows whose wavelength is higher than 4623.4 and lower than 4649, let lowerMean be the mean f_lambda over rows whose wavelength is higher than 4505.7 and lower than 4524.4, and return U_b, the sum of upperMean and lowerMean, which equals 66.3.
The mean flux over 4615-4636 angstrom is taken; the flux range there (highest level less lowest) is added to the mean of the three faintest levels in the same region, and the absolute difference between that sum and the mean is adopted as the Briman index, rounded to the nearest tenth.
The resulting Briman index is 2.7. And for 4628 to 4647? 2.7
